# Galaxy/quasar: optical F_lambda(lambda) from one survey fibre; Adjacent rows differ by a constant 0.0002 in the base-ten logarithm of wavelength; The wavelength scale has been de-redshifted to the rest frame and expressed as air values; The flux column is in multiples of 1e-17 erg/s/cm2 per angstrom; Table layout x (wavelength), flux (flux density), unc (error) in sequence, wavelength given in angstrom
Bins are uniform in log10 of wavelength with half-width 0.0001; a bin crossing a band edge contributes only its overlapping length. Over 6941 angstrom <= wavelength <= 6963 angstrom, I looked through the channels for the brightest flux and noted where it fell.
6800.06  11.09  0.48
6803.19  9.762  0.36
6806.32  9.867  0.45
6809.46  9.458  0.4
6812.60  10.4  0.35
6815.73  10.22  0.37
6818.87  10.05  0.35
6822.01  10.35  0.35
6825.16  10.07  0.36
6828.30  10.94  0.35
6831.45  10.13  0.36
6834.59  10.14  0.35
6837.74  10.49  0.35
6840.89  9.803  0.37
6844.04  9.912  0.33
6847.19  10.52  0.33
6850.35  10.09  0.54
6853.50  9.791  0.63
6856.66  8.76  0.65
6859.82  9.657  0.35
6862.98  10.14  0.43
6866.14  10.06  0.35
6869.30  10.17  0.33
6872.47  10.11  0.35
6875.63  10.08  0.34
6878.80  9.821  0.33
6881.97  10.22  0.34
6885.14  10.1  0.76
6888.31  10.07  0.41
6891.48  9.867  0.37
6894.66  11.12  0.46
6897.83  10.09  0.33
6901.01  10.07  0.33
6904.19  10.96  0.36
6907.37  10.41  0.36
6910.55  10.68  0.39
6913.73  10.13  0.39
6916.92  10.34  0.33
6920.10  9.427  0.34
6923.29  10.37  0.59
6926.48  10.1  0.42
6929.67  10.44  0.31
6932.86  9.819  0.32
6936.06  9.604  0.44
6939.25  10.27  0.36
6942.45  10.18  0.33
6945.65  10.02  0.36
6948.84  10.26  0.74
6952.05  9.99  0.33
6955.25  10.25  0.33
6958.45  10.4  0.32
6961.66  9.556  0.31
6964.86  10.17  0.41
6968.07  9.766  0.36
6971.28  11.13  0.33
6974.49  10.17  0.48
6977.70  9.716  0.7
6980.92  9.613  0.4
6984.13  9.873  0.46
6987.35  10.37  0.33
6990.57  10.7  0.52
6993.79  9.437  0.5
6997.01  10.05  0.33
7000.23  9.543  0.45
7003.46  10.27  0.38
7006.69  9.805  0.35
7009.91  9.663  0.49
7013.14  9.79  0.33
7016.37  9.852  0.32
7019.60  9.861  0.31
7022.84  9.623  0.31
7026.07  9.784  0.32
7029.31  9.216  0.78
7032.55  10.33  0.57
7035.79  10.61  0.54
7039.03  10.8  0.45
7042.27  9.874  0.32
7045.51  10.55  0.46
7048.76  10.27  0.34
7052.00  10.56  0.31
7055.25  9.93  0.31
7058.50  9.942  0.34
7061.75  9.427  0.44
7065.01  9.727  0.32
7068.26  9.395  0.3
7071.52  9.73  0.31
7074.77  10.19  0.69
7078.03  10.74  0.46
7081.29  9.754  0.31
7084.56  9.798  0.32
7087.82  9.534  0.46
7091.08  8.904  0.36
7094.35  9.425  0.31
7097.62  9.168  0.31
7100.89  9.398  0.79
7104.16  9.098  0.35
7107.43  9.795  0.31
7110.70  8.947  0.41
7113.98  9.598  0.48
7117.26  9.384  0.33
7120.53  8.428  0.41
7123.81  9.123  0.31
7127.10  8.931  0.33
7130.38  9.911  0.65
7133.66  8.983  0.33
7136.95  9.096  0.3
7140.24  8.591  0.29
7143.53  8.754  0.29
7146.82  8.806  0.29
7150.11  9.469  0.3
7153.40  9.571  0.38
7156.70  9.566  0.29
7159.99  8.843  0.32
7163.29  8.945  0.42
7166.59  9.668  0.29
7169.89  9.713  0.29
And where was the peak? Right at 6958.45 angstrom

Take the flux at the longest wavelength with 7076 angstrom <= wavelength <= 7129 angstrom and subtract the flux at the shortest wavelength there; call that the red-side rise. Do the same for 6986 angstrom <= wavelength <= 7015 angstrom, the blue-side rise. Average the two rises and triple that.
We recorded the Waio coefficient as -3.6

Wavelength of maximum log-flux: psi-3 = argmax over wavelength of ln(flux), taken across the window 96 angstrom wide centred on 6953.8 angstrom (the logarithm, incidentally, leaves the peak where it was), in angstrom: 6971.28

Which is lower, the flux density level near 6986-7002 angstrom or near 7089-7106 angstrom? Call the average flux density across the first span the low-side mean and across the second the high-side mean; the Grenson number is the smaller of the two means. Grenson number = 9.2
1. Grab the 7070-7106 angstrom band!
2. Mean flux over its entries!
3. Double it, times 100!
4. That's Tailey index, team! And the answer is 1923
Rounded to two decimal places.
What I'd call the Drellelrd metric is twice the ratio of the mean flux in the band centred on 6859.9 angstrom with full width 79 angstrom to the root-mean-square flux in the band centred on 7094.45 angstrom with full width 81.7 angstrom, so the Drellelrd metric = 2.13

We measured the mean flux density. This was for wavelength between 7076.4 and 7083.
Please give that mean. 10.2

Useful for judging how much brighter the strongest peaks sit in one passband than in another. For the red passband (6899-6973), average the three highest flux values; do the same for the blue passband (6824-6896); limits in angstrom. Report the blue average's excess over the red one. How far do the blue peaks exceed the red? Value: -0.06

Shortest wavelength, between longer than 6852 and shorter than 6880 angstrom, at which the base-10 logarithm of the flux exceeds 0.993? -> 6862.98 angstrom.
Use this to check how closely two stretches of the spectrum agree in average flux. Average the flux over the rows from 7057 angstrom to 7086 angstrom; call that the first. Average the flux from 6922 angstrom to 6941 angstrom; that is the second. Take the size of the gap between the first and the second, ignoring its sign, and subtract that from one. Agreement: 0.8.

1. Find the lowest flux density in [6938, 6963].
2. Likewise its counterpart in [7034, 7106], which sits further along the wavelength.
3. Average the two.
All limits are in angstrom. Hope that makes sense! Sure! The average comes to 9.23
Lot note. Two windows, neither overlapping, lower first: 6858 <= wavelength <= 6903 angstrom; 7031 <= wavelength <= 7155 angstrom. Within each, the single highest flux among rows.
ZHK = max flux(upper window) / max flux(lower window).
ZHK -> 0.97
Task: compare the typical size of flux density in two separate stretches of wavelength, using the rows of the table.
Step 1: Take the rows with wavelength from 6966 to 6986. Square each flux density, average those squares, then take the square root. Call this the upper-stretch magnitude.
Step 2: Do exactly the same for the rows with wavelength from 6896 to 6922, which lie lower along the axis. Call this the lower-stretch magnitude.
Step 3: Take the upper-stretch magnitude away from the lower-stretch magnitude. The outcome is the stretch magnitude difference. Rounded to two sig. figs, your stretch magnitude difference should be 0.21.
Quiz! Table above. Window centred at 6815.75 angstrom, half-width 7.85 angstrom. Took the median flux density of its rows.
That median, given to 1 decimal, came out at 10.2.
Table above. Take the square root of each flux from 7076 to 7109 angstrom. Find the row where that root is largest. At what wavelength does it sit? 7078.03 angstrom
